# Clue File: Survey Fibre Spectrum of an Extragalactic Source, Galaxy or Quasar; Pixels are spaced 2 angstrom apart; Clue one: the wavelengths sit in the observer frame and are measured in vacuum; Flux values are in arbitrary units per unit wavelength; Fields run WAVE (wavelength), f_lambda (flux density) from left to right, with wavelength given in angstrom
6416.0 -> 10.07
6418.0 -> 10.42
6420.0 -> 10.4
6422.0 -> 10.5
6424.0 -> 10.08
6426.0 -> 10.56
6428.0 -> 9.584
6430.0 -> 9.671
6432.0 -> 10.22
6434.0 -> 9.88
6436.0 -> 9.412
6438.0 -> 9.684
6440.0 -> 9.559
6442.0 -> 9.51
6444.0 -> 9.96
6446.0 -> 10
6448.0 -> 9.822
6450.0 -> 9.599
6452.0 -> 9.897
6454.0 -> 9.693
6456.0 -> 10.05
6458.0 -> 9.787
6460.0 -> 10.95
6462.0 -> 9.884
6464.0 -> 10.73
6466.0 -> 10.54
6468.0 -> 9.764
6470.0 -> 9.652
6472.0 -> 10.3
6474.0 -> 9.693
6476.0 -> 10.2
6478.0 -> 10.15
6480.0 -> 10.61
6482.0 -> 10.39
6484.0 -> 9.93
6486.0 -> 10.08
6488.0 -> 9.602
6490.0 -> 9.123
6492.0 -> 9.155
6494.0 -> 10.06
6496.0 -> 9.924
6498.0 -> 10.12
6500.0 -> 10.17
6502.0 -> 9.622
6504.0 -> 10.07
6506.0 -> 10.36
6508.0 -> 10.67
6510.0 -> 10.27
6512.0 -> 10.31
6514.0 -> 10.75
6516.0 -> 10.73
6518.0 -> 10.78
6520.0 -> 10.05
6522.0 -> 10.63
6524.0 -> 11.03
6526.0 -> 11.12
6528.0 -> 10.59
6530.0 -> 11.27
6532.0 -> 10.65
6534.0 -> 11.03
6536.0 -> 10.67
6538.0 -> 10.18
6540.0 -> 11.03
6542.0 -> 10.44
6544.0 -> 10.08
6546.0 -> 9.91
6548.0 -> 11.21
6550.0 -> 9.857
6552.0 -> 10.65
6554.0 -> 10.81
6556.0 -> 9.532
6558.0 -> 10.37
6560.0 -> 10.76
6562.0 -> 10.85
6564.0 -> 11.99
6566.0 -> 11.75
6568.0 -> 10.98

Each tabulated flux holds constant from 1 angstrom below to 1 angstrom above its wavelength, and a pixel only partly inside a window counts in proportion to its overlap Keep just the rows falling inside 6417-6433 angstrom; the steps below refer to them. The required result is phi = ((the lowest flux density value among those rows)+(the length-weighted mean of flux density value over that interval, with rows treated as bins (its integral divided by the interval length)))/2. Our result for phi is 9.9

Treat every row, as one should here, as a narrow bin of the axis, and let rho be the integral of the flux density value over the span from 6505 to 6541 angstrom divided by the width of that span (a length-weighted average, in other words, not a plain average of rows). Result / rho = 10.7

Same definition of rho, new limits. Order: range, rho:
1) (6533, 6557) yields 10.4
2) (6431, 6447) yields 9.8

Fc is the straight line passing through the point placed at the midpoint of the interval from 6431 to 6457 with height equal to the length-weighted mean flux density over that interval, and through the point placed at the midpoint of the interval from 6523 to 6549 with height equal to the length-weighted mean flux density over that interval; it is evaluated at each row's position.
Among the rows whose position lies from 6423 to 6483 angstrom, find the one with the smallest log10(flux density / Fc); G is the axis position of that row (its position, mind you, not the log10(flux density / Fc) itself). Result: 6470.0 angstrom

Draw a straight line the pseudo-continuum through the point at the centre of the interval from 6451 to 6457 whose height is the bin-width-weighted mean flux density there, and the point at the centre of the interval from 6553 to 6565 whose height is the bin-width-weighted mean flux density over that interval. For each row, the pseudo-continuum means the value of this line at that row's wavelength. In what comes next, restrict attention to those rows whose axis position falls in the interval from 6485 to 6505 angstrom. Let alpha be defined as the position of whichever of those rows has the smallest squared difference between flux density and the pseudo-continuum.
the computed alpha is 6486.0 angstrom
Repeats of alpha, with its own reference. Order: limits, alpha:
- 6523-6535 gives 6528.0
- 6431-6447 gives 6438.0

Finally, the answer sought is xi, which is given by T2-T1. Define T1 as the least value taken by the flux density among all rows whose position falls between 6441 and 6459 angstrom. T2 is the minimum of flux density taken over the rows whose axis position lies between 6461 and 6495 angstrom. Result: -0.39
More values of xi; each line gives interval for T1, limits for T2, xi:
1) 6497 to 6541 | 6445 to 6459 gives -0.02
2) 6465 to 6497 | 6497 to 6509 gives 0.50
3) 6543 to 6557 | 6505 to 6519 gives 0.74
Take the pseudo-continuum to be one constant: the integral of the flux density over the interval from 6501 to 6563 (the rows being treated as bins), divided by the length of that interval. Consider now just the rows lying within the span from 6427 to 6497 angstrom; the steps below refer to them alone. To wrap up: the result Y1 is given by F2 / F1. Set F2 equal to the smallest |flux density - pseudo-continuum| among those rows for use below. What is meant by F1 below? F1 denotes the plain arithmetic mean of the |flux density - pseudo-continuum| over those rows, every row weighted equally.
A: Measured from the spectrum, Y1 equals 0.02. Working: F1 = 0.65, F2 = 0.01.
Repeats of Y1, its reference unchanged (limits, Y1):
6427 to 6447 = 0.39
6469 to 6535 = 0.14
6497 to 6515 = 0.42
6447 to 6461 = 0.63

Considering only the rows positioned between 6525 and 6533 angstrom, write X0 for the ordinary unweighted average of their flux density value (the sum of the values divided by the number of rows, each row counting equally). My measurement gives 10.9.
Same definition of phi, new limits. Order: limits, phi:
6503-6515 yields 10.2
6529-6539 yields 10.5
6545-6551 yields 10.1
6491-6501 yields 9.5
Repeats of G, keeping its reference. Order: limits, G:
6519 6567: 6556.0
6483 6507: 6490.0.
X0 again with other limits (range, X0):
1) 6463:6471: 10.2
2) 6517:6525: 10.6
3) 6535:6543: 10.6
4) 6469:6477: 10.0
